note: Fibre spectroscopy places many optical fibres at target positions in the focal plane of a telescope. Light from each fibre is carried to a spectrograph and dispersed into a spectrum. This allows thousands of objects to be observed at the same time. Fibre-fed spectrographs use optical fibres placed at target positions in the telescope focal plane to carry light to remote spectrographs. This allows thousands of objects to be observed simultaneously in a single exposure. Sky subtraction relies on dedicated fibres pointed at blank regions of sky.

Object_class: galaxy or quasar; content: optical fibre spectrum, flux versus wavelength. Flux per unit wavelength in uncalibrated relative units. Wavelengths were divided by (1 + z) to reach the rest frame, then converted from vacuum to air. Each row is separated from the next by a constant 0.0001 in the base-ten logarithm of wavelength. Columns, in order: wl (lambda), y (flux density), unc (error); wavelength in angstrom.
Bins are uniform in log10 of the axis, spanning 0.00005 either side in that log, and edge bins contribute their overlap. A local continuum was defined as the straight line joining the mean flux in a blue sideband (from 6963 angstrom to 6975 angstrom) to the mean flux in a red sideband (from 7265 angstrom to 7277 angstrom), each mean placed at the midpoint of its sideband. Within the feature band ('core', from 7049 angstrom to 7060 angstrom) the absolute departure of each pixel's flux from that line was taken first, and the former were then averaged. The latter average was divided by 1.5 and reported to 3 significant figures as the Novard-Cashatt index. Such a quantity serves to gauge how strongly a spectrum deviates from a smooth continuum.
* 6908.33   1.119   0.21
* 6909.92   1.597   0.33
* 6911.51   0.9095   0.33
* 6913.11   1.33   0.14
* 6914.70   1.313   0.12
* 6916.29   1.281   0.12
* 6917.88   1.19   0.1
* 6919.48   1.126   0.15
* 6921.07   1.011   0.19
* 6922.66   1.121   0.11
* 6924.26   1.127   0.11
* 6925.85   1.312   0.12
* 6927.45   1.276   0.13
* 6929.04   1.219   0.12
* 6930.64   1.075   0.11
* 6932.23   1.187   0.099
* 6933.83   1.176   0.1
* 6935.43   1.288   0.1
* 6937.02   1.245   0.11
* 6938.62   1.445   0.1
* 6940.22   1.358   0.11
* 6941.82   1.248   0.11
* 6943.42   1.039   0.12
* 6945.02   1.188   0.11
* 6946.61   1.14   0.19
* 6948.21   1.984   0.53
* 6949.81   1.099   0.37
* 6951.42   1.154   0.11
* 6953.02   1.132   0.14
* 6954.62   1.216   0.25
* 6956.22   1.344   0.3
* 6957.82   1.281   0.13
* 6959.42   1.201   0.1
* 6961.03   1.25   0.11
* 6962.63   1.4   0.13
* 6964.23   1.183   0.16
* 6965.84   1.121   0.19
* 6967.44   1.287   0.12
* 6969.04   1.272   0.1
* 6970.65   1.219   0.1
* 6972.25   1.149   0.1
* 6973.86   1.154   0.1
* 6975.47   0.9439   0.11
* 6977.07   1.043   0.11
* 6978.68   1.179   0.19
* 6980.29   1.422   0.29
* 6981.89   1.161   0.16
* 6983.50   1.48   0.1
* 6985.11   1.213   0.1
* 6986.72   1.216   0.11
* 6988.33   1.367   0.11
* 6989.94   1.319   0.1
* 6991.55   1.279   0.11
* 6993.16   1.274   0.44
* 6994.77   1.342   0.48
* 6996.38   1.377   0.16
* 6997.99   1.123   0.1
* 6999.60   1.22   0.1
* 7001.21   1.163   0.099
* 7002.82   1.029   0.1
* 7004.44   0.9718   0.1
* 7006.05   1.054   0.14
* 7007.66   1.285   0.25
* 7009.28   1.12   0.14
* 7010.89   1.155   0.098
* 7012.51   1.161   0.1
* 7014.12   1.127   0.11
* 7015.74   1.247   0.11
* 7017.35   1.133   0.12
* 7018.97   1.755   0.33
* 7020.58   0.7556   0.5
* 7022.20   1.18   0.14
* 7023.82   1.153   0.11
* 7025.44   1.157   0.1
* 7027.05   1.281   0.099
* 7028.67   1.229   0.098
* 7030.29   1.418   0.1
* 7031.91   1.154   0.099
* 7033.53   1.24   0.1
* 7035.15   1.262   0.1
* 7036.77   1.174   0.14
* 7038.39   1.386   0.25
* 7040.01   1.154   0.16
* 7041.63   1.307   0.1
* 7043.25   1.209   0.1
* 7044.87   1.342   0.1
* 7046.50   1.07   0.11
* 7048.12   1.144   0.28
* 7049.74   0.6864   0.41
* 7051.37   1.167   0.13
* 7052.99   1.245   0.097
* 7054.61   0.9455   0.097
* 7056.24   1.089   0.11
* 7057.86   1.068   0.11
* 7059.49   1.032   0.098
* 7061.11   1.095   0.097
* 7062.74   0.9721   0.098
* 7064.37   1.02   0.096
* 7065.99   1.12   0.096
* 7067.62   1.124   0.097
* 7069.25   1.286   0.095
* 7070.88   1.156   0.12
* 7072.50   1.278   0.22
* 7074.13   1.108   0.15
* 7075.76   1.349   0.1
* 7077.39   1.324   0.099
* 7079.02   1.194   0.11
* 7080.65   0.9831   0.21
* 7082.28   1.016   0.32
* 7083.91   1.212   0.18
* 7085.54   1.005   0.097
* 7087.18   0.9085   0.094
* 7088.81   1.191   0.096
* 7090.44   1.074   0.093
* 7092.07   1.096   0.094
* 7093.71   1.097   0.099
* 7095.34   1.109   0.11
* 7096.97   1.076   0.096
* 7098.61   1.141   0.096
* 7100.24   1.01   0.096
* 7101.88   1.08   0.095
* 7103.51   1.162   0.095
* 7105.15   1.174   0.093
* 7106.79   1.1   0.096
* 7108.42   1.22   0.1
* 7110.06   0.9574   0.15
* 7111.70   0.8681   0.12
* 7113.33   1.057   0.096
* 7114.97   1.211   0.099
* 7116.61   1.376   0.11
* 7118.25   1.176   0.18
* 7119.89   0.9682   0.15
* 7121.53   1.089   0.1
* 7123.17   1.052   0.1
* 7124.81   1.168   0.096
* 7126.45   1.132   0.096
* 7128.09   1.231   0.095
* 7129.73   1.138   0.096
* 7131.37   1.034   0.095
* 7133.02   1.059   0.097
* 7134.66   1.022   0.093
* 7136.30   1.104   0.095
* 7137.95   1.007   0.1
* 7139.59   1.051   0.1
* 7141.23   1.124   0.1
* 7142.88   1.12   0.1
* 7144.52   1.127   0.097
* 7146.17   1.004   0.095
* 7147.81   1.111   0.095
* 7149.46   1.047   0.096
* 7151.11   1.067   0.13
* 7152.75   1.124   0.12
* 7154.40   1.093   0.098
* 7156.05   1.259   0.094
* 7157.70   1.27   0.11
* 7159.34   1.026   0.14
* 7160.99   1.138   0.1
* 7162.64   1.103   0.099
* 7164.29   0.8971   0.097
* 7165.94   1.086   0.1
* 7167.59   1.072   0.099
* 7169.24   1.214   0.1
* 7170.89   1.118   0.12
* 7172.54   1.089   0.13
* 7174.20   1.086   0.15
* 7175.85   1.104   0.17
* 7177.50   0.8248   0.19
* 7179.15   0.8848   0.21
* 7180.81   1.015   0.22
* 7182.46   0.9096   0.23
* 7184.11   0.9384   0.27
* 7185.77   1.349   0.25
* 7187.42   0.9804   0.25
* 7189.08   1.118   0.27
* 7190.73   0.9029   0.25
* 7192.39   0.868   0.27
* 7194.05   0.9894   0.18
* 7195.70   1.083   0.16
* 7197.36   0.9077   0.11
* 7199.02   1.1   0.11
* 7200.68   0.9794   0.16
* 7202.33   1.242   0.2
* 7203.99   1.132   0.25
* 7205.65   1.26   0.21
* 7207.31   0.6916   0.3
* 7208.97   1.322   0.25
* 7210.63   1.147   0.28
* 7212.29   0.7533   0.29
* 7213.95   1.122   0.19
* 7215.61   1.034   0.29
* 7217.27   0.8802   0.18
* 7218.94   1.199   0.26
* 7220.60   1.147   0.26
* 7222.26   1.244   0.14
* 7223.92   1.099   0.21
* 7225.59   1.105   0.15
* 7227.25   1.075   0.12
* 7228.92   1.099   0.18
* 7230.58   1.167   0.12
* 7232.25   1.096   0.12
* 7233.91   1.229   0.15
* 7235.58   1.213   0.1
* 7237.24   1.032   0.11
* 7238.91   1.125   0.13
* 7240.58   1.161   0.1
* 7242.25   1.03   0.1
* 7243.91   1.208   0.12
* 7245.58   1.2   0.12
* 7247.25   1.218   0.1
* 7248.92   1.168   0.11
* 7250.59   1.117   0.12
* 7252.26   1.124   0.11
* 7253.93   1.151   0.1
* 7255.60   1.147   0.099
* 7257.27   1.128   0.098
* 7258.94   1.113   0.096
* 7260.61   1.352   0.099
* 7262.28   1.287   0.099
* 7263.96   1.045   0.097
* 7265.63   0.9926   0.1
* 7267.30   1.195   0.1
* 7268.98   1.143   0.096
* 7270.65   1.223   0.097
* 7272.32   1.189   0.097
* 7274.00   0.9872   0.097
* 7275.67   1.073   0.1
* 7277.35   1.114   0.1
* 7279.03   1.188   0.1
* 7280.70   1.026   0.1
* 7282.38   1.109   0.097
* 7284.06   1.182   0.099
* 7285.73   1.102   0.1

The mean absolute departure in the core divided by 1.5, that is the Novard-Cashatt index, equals 0.107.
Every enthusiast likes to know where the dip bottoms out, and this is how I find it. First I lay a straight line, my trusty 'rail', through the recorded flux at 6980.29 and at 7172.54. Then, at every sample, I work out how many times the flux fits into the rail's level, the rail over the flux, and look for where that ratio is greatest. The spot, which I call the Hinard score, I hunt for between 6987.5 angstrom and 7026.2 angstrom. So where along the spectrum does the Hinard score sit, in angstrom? 7020.58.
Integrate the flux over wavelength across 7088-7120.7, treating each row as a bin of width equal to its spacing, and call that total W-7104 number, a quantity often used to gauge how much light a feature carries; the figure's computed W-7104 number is 36.2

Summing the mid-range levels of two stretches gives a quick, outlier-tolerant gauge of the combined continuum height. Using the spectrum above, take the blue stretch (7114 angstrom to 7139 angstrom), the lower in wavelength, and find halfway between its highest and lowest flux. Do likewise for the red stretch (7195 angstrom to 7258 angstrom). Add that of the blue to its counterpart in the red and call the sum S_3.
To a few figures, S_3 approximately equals 2.18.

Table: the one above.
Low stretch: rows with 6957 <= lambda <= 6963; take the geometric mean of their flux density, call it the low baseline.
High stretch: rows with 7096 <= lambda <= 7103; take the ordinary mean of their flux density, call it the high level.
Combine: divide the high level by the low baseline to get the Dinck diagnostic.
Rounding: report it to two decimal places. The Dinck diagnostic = 0.84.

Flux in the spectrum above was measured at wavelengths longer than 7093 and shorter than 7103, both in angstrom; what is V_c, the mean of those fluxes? 1.09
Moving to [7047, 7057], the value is 1.05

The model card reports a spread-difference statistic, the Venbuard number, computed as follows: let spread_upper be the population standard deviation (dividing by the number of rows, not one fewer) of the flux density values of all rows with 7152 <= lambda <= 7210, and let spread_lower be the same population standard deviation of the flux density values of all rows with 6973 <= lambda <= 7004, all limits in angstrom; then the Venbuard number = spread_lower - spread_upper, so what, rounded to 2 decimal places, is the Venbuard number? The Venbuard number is -0.01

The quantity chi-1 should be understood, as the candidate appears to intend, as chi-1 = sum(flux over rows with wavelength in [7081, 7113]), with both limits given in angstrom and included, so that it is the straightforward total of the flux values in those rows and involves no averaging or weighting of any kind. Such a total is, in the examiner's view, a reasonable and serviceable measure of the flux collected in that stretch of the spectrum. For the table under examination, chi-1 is 20.5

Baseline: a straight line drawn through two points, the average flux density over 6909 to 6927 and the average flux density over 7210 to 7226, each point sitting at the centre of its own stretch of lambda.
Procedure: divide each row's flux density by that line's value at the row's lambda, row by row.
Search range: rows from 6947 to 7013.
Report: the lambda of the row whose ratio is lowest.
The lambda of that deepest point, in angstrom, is 6975.47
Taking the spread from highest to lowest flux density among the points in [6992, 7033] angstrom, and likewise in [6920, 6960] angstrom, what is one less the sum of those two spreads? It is -0.97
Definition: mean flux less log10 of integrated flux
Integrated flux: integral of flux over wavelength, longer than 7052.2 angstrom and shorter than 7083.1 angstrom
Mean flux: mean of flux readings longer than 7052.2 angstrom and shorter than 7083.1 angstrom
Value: -0.42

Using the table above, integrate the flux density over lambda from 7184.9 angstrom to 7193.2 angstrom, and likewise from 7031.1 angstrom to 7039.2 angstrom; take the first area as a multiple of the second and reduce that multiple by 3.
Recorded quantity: -2.14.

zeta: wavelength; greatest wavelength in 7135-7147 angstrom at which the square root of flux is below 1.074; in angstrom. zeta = 7146.17 angstrom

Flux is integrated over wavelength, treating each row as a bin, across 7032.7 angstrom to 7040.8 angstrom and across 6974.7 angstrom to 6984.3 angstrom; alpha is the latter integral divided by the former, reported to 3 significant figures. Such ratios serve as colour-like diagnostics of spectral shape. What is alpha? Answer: 1.15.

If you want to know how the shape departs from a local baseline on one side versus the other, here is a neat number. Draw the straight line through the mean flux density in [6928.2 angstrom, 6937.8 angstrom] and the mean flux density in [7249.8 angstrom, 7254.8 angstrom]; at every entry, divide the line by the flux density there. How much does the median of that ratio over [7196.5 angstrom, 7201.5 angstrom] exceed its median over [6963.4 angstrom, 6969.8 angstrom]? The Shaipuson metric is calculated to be 0.19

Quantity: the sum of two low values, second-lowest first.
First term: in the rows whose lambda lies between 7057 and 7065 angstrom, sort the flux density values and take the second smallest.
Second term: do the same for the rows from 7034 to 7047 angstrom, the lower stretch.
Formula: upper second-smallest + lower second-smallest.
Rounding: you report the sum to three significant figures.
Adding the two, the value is 2.17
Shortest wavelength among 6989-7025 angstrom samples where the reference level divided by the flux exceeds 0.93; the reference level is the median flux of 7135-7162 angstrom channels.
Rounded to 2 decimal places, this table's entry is 6997.99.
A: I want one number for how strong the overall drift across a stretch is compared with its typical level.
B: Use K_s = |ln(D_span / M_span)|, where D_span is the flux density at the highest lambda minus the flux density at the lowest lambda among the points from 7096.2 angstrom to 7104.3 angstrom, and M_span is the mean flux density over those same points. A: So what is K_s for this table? 2.5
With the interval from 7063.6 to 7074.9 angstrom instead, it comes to 2.6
